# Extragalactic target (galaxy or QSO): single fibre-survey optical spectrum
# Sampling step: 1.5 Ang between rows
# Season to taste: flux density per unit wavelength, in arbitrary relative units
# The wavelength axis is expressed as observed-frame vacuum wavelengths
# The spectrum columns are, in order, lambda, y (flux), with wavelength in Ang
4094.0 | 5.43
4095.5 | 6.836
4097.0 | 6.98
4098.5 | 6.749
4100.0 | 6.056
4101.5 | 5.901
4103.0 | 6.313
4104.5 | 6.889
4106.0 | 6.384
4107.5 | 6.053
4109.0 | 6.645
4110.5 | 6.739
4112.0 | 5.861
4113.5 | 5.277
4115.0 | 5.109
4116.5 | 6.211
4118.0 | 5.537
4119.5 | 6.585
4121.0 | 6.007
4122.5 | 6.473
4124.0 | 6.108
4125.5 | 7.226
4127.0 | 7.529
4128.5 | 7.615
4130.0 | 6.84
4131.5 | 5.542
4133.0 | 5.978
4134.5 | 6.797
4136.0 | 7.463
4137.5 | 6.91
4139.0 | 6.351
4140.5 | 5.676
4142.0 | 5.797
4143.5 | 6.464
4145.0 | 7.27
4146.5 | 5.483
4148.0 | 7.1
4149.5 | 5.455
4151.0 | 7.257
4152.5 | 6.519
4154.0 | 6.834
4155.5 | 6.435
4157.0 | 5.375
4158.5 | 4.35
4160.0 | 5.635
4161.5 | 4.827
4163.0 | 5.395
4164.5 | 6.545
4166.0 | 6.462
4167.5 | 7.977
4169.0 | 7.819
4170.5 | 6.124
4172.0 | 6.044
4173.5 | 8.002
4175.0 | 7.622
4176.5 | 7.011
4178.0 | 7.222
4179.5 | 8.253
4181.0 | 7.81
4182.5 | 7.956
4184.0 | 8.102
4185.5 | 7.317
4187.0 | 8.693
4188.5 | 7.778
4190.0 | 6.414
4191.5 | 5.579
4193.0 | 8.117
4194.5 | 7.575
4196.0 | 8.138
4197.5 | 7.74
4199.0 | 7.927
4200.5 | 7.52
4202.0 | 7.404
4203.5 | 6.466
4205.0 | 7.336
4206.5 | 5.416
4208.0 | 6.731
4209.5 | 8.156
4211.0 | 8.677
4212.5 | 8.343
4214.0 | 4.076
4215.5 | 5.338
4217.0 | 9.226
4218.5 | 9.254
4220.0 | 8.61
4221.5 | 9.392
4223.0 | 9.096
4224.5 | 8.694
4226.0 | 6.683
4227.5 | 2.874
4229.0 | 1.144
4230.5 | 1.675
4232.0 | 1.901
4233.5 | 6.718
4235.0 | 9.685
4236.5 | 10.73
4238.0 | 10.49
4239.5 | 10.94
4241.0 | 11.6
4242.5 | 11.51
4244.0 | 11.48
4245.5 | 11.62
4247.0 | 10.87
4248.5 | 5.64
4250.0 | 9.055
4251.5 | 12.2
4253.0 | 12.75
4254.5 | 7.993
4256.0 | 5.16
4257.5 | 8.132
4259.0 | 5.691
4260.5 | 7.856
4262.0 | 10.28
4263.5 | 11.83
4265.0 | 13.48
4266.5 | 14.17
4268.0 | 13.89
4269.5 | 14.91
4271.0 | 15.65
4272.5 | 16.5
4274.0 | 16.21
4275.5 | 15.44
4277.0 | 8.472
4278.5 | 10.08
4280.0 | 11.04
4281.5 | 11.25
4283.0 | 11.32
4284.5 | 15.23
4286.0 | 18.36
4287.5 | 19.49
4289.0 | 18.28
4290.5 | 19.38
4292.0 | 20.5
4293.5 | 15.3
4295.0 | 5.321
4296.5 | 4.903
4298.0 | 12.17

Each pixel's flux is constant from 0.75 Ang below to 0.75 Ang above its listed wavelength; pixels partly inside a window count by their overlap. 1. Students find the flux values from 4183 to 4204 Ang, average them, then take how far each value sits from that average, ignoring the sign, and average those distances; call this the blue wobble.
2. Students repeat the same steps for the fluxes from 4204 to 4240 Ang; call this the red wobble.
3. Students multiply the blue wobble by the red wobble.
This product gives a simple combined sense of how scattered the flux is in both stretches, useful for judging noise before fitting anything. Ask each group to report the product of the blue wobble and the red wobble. 1.5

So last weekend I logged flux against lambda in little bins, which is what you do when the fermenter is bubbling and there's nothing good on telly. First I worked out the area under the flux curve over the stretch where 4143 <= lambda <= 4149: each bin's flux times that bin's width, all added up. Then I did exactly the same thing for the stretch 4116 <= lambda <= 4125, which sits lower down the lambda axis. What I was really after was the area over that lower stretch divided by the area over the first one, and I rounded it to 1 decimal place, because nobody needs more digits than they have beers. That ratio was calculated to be 1.4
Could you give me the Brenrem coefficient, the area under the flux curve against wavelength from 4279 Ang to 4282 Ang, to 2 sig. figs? 33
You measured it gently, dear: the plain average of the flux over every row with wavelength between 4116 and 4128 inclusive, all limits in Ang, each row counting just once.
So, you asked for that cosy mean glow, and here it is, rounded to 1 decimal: 6.5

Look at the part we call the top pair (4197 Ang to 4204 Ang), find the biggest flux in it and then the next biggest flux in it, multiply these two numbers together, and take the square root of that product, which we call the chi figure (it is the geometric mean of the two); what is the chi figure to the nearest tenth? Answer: 7.8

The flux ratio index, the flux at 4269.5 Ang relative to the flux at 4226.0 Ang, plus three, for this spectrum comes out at 5.2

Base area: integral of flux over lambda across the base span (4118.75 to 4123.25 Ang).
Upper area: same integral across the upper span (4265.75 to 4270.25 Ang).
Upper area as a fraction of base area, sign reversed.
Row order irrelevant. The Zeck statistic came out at -2.3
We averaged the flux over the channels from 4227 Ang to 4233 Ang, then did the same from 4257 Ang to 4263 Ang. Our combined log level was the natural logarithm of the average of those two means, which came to 1.6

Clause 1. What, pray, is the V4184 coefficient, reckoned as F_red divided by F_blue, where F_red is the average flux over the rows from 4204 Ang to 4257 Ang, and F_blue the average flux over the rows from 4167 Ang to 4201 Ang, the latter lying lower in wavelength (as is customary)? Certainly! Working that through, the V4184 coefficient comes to 1.07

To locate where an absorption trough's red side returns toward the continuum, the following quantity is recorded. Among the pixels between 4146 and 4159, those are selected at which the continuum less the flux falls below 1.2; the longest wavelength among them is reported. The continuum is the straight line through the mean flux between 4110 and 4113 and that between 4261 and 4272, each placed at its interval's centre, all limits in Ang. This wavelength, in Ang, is 4151.0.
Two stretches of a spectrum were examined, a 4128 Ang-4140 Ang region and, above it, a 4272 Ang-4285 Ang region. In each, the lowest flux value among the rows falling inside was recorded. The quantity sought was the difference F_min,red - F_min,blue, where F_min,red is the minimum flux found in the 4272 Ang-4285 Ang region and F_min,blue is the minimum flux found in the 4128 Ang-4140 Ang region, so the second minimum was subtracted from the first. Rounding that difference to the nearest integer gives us 3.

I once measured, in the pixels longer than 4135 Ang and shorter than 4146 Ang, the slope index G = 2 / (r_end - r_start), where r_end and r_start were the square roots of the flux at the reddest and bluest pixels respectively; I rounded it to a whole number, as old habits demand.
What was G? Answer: -56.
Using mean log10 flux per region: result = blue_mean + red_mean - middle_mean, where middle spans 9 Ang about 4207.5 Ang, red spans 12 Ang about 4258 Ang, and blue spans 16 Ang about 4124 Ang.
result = 0.88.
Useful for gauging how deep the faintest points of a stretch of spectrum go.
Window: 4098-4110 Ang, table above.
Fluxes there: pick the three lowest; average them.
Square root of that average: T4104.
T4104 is 2.45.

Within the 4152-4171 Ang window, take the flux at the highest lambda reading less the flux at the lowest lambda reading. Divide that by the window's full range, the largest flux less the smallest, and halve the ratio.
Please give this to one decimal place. -0.1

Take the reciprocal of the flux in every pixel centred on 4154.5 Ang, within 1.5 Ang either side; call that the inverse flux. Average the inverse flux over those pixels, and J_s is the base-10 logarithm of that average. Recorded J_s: -0.82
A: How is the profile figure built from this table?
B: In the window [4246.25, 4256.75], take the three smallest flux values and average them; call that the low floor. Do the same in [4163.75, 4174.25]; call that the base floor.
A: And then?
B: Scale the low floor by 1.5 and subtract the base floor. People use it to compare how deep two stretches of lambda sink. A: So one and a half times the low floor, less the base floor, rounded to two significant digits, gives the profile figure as 3.2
